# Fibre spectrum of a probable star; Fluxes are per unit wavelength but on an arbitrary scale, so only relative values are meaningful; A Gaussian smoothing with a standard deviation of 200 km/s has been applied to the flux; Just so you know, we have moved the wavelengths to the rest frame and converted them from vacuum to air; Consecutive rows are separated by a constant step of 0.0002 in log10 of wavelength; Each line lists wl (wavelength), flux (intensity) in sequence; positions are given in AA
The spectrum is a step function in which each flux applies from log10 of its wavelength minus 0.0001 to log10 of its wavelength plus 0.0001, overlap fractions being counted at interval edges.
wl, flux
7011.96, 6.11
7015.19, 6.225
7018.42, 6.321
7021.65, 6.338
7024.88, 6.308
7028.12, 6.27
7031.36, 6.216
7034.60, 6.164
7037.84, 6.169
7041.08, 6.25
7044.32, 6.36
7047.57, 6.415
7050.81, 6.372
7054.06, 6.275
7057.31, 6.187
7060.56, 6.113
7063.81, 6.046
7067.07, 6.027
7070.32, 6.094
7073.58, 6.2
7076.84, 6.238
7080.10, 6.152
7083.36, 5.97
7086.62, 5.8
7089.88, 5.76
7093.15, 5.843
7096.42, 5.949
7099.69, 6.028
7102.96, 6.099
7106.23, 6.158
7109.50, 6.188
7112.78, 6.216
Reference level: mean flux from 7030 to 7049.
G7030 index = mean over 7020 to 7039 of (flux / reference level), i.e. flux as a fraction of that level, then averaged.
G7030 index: 1.00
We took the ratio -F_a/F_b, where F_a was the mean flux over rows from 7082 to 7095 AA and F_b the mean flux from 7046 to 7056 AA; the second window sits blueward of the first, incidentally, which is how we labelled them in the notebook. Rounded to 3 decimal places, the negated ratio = -0.920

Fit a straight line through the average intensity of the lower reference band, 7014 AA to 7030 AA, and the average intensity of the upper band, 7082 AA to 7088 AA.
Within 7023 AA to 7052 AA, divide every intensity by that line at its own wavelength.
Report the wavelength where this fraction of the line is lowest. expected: 7034.60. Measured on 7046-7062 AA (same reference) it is 7060.56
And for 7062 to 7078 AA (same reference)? 7063.81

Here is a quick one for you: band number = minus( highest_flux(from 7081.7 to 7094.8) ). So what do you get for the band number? -5.97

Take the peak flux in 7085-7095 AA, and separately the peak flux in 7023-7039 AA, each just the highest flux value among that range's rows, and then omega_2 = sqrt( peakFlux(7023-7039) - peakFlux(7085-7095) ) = 0.68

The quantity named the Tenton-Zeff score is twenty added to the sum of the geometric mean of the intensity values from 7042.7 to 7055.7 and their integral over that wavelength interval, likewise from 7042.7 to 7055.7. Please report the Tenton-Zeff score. 109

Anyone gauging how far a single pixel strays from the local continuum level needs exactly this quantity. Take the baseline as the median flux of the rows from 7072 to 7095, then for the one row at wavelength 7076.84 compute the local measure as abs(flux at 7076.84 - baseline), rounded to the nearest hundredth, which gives 0.27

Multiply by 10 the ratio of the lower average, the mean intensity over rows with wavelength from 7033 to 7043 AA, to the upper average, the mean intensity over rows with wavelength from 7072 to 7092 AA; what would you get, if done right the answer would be 10.3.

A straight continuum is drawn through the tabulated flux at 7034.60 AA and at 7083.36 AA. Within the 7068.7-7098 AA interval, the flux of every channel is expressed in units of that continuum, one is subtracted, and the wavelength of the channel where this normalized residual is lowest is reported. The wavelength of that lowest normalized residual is 7089.88 AA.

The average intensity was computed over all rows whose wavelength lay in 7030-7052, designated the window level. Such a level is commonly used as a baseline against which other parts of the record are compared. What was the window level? 6.28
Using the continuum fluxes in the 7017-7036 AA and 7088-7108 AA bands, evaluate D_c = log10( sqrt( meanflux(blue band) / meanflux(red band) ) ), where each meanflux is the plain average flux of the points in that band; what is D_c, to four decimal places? 0.0105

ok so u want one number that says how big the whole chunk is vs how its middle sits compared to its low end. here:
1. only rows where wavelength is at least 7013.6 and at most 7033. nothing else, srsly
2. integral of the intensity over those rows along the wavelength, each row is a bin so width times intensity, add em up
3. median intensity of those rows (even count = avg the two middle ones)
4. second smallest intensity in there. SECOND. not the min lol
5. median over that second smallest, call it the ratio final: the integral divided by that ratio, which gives 121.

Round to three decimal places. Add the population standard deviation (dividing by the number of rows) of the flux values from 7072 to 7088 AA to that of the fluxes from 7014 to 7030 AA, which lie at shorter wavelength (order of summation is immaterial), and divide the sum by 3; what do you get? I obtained 0.068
